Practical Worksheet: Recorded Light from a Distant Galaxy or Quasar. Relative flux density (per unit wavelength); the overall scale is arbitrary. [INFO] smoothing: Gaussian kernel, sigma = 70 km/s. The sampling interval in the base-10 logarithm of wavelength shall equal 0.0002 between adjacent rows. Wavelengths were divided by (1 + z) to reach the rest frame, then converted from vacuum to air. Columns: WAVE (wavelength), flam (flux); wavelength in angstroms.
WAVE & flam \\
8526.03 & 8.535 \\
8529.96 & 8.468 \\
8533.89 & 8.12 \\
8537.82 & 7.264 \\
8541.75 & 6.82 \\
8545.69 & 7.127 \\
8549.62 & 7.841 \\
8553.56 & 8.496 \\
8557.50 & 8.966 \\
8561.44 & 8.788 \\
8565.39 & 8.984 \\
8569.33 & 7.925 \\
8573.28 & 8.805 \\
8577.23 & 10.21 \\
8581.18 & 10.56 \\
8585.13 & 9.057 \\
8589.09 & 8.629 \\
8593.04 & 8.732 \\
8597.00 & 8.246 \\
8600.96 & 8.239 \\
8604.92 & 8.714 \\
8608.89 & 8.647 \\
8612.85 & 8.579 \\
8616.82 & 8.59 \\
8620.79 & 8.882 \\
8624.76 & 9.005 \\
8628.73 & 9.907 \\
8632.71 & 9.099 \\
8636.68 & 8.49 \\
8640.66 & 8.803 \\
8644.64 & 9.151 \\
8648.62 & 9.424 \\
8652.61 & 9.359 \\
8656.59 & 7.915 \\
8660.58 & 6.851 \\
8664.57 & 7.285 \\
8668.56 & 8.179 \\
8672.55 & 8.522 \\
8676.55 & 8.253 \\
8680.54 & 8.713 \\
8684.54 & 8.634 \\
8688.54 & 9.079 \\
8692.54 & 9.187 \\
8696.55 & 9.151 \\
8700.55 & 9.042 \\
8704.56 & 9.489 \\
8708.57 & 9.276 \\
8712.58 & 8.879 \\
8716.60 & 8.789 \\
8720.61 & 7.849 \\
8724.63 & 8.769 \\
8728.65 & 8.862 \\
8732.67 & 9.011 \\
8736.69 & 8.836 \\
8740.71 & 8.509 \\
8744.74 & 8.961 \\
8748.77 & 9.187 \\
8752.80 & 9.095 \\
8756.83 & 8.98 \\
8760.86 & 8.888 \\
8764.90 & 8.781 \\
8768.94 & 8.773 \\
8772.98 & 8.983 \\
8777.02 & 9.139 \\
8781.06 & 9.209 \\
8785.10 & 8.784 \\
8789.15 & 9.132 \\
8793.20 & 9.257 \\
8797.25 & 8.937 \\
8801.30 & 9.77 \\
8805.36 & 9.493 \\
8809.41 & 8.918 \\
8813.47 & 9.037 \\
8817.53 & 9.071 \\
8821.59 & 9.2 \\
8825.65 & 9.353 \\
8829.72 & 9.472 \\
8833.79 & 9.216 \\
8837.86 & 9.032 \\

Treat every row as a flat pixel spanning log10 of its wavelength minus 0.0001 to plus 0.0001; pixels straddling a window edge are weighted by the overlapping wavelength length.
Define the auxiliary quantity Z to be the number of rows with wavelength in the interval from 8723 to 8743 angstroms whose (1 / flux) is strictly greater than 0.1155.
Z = 1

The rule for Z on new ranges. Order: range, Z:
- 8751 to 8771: 0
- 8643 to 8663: 2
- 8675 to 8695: 2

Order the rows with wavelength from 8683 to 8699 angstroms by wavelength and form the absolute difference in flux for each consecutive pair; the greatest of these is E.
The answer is 0.4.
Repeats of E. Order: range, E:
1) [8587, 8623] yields 0.5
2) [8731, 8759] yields 0.5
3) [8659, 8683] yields 0.9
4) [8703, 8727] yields 0.9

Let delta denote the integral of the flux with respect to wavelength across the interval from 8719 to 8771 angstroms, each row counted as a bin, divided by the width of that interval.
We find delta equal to 8.8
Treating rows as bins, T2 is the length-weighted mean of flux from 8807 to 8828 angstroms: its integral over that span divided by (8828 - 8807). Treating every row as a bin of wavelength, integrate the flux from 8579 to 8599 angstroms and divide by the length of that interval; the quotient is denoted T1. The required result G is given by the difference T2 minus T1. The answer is 0.07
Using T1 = 9.06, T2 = 9.1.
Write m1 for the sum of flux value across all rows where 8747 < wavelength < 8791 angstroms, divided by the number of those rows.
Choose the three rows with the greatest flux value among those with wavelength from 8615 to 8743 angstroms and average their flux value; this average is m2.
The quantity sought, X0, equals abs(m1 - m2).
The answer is 0.6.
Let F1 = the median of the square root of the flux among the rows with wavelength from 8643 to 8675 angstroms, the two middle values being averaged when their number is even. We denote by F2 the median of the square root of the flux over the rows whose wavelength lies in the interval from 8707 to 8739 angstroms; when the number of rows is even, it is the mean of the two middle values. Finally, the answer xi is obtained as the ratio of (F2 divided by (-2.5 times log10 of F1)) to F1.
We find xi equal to -0.89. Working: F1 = 2.89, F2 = 2.975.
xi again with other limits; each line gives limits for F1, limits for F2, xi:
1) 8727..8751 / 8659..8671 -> -0.76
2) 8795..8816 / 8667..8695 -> -0.82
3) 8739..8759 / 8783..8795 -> -0.85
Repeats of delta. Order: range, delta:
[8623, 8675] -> 8.6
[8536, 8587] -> 8.5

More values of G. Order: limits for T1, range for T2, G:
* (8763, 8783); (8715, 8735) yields -0.32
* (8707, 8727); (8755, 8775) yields 0.18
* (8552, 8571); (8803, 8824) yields 0.51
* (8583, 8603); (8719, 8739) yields 0.08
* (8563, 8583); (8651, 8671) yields -1.37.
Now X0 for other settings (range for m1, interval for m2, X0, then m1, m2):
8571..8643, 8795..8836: 0.6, 8.96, 9.6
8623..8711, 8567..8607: 1.2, 8.76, 9.9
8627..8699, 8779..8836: 0.9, 8.67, 9.6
